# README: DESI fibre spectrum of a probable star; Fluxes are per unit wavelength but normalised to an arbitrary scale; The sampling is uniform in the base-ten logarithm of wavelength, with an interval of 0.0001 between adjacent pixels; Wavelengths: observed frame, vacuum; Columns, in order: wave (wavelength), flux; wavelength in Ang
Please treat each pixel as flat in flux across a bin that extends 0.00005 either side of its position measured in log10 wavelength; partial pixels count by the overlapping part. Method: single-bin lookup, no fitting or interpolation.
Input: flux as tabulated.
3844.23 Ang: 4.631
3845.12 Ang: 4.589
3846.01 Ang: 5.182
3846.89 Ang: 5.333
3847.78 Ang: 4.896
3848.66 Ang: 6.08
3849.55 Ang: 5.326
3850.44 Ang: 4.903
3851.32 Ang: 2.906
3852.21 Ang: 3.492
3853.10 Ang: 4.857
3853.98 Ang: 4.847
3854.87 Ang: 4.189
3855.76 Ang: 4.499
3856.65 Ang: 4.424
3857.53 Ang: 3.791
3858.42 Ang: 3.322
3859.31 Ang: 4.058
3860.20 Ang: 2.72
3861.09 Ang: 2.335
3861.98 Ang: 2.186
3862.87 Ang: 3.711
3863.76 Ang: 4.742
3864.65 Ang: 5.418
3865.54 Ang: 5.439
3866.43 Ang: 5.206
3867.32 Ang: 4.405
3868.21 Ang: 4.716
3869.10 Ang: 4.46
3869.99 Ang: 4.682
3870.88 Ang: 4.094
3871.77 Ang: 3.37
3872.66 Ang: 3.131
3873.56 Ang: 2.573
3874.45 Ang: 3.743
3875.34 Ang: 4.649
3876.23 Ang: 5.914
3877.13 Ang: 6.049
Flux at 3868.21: 4.716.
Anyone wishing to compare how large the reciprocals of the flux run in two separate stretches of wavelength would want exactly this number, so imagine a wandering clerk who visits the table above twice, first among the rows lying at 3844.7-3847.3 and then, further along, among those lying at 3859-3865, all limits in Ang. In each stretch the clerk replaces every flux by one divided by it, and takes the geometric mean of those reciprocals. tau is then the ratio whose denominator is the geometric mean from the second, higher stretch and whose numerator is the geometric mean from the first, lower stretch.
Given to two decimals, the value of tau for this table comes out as 0.68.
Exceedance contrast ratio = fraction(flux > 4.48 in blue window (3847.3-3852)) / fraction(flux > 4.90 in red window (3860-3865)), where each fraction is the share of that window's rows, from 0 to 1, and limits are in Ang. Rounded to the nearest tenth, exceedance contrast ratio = 4.8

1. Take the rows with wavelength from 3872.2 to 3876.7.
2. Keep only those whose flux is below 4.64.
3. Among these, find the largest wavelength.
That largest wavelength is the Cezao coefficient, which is 3874.45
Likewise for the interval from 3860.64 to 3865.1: 3862.87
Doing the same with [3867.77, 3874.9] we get 3874.45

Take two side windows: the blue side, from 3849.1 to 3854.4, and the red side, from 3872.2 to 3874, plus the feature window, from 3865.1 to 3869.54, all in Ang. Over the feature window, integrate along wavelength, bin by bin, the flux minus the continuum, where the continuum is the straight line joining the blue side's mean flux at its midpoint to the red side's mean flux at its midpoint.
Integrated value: 7.0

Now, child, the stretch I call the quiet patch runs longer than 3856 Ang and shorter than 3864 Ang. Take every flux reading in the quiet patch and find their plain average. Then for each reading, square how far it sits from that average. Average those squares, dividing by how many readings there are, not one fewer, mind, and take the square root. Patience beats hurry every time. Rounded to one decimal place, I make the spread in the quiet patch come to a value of 0.9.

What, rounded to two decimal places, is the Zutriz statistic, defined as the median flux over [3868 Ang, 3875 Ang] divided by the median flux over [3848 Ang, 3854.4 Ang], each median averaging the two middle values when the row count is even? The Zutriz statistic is 0.81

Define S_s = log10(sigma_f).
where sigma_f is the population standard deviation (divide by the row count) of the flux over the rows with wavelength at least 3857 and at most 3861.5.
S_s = -0.19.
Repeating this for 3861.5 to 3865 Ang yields 0.09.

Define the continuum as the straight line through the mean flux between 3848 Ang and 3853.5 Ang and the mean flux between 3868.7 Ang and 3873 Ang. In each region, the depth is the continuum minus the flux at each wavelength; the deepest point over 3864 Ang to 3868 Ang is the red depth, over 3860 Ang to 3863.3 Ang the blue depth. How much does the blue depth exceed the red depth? 2.4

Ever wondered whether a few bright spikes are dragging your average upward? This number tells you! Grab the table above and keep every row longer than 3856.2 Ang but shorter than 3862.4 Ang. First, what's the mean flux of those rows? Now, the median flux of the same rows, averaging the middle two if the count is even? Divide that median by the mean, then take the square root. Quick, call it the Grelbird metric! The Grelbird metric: 1.01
